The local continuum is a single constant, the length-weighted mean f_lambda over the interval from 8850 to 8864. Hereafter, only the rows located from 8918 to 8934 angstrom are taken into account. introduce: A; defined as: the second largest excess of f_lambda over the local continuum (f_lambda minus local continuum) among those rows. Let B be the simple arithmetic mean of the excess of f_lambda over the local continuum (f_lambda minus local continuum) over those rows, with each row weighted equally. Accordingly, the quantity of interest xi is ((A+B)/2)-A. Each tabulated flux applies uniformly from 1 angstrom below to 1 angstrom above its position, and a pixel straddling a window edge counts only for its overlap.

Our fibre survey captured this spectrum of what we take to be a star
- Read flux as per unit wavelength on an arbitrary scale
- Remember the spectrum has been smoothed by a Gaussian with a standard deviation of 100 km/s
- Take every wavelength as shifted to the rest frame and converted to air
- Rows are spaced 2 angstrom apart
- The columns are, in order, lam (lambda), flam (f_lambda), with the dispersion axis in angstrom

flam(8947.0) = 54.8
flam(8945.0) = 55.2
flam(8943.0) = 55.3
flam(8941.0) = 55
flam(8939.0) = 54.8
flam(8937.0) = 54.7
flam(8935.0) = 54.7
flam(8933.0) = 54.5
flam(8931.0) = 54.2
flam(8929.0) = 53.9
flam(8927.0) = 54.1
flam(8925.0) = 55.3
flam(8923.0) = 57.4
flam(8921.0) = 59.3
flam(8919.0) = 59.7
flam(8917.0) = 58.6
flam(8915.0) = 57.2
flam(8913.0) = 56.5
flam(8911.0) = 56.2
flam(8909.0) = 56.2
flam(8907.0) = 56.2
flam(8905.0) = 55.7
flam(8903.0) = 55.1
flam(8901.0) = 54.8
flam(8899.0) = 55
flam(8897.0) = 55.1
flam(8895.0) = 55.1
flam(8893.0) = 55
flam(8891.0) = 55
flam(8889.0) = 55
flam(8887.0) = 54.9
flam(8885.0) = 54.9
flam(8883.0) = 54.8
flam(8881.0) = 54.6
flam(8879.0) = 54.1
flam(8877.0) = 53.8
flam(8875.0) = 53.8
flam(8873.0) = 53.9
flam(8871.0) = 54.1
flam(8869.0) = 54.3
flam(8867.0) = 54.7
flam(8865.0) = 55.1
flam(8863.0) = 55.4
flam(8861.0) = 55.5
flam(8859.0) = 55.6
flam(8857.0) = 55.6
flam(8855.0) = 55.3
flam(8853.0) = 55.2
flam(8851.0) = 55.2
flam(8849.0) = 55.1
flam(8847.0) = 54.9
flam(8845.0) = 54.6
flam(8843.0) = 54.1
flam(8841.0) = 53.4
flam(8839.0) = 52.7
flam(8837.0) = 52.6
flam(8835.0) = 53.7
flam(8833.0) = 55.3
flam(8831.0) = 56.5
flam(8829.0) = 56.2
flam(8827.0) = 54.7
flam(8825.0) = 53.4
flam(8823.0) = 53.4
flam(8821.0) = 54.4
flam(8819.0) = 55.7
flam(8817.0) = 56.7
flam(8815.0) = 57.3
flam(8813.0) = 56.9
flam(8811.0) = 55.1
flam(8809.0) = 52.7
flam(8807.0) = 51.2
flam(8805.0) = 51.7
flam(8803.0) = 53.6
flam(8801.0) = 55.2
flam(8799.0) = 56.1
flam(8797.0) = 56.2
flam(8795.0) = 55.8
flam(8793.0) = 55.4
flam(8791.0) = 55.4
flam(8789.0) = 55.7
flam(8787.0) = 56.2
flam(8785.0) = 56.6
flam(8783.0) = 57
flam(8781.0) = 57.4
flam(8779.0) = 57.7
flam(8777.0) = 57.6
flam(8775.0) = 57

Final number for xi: -1.6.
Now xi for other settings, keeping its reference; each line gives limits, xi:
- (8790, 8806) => -0.6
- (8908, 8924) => -0.8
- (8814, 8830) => -0.7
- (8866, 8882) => -0.2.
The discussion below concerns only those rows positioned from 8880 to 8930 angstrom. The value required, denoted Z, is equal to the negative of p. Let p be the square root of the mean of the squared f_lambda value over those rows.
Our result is -55.8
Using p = 55.84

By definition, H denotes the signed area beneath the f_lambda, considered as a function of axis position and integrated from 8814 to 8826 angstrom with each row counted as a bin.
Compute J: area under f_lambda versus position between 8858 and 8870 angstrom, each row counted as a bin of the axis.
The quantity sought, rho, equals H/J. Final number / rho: 1.00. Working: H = 662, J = 661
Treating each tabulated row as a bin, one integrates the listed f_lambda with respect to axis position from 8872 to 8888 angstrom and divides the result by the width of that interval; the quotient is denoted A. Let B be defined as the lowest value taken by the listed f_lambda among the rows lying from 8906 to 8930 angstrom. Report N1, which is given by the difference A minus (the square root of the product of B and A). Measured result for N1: 0.2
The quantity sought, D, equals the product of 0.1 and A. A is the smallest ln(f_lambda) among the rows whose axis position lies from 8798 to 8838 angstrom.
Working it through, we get 0.3936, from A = 3.94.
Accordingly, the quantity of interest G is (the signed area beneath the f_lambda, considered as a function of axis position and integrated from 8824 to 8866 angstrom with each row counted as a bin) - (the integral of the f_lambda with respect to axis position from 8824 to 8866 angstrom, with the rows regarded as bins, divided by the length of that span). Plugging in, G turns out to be 2245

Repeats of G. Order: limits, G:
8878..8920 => 2284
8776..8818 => 2279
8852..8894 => 2246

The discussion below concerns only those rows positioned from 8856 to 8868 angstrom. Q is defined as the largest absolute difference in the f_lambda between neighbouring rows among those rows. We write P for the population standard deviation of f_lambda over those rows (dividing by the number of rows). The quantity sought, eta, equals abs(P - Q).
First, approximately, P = 0.3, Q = 0.4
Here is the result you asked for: 0.1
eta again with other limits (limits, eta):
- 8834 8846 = 0.4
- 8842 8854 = 0.1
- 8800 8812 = 0.9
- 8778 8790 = 0.2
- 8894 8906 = 0.3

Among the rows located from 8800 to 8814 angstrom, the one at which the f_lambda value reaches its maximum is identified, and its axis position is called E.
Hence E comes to 8813.0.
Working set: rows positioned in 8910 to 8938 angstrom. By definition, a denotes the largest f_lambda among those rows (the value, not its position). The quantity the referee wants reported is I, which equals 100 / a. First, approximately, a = 59.7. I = 1.68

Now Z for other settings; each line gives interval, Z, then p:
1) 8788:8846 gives -54.7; 54.70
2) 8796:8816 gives -54.6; 54.64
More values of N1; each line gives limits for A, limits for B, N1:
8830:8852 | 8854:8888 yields 0.3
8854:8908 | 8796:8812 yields 1.9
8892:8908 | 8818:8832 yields 0.9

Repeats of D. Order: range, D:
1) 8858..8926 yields 0.3985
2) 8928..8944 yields 0.3987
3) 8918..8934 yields 0.3987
